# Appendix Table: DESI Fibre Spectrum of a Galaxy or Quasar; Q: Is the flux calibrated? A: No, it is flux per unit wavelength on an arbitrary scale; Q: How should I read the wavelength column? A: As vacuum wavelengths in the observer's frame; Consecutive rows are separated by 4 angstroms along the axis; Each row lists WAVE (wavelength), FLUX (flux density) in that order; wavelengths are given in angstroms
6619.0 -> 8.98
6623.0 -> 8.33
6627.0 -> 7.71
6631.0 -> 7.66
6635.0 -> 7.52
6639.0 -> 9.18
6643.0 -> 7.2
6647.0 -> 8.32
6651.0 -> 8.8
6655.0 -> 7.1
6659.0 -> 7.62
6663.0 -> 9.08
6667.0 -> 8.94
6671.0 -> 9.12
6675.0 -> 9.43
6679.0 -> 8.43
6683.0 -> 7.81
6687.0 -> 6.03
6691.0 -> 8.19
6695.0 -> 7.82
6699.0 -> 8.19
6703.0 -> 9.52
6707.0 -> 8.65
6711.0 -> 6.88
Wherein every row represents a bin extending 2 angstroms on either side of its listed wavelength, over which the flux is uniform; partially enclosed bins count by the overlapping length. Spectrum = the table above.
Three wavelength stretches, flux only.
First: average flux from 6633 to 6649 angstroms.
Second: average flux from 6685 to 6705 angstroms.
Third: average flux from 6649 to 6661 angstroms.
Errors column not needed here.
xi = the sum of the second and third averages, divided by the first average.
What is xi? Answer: 1.96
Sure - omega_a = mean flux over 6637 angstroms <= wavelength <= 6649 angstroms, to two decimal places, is 8.23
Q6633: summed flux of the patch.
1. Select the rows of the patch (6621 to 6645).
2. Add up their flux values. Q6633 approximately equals 47.6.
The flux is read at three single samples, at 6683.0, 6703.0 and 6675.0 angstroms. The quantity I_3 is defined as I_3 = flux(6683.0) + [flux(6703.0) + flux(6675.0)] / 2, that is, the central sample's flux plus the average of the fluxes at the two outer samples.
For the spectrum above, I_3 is 17.3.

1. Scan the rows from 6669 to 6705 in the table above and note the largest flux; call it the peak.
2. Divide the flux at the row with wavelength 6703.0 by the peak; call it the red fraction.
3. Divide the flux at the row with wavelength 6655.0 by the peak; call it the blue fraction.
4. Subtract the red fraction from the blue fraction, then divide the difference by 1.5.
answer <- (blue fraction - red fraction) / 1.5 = -0.17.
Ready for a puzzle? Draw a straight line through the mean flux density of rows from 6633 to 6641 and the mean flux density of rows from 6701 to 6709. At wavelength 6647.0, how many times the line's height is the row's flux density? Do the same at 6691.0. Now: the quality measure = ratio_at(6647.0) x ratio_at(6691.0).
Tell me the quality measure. 0.90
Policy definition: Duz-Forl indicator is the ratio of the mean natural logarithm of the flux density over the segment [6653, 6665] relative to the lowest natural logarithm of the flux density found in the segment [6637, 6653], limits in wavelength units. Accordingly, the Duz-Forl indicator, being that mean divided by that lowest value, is 1.05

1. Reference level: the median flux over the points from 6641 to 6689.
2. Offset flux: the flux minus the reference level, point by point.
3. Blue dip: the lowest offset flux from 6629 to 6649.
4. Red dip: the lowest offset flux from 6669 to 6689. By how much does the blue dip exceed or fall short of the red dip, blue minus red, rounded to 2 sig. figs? 1.2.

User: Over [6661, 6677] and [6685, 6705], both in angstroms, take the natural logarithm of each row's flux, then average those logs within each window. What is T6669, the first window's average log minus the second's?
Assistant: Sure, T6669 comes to 0.15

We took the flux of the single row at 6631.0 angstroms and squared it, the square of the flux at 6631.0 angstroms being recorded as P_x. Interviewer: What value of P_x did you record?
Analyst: 59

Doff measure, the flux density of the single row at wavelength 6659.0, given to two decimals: 7.62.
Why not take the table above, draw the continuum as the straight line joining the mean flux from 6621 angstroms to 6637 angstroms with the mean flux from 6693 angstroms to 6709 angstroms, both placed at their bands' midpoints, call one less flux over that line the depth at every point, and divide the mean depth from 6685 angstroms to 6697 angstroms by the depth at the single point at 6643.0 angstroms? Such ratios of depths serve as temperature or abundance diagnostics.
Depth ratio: 1.4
